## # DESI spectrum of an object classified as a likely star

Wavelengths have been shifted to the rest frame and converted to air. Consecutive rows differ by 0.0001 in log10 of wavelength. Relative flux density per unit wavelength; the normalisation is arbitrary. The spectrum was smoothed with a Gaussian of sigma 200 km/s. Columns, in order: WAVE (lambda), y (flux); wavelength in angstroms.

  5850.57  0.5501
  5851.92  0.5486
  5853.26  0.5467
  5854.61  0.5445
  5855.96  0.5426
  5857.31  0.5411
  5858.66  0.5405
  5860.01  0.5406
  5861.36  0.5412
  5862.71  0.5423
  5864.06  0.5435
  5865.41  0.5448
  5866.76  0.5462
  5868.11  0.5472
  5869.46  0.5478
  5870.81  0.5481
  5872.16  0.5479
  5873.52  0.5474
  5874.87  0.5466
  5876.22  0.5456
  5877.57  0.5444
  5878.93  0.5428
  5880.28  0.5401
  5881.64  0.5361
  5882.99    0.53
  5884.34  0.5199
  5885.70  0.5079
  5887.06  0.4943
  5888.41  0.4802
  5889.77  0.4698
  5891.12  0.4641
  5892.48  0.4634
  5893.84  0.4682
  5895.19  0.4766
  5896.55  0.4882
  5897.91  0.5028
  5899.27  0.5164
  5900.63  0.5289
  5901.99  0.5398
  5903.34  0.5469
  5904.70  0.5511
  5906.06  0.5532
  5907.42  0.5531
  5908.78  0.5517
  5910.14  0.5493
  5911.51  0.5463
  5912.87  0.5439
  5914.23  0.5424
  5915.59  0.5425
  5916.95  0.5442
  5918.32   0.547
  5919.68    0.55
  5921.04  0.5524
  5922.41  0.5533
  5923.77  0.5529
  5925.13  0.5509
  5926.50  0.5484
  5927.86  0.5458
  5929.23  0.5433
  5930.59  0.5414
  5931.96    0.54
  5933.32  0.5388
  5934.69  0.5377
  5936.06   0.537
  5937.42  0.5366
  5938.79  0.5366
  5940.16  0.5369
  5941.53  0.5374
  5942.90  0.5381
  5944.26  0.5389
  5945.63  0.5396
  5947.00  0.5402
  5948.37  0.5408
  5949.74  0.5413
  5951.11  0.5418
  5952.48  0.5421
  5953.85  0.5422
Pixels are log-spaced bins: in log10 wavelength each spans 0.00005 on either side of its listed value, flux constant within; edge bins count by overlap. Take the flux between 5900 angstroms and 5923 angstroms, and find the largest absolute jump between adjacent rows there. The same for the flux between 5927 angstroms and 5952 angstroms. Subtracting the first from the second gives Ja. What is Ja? -0.008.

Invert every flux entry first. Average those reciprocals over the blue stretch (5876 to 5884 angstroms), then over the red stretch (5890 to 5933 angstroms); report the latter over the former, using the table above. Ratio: 1.02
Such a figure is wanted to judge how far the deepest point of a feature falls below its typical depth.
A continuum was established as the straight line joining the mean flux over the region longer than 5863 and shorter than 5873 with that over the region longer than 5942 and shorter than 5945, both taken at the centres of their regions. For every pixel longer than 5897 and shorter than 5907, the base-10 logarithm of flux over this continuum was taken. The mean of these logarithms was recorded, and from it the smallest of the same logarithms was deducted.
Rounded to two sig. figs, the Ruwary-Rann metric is 0.026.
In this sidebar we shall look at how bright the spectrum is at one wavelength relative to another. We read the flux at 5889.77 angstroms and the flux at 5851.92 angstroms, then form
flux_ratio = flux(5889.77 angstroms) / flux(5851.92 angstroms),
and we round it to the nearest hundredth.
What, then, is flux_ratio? 0.86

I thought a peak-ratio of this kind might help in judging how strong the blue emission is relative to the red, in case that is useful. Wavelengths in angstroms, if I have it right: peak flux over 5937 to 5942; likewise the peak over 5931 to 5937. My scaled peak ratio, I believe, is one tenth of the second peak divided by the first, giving 0.100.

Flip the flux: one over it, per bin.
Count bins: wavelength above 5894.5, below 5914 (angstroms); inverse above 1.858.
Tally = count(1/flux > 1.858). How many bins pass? 5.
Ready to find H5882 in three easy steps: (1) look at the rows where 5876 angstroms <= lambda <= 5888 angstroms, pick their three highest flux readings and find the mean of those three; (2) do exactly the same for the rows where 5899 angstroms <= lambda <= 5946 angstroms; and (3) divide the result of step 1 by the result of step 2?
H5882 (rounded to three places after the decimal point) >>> 0.984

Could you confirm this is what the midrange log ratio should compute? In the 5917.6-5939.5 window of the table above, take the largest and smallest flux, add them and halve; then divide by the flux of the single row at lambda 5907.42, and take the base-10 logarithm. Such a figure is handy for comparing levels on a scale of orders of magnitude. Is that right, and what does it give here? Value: -0.006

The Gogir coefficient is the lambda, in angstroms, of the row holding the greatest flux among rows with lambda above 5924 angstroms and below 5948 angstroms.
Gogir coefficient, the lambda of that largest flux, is 5925.13 angstroms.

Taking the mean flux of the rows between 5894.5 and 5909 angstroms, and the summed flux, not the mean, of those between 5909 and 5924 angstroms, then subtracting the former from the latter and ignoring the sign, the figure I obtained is 5.50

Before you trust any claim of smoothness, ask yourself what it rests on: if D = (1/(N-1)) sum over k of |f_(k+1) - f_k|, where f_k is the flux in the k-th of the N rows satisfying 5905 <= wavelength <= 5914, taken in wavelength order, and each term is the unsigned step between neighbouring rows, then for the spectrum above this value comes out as 0.0019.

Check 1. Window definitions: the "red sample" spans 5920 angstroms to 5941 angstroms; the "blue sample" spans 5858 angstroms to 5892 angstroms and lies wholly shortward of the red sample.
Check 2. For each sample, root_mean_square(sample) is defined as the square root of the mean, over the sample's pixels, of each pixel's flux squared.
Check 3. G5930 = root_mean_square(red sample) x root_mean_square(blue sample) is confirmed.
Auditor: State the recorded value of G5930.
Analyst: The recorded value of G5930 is 0.289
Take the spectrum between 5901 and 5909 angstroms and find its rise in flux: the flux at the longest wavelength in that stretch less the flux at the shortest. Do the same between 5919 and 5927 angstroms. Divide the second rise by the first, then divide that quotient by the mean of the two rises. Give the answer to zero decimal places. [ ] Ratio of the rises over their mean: -26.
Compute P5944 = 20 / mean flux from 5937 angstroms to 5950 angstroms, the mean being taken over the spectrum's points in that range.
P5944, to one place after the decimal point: 37.1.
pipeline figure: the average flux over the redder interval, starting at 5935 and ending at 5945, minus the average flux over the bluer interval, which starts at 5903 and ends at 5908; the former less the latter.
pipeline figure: -0.014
